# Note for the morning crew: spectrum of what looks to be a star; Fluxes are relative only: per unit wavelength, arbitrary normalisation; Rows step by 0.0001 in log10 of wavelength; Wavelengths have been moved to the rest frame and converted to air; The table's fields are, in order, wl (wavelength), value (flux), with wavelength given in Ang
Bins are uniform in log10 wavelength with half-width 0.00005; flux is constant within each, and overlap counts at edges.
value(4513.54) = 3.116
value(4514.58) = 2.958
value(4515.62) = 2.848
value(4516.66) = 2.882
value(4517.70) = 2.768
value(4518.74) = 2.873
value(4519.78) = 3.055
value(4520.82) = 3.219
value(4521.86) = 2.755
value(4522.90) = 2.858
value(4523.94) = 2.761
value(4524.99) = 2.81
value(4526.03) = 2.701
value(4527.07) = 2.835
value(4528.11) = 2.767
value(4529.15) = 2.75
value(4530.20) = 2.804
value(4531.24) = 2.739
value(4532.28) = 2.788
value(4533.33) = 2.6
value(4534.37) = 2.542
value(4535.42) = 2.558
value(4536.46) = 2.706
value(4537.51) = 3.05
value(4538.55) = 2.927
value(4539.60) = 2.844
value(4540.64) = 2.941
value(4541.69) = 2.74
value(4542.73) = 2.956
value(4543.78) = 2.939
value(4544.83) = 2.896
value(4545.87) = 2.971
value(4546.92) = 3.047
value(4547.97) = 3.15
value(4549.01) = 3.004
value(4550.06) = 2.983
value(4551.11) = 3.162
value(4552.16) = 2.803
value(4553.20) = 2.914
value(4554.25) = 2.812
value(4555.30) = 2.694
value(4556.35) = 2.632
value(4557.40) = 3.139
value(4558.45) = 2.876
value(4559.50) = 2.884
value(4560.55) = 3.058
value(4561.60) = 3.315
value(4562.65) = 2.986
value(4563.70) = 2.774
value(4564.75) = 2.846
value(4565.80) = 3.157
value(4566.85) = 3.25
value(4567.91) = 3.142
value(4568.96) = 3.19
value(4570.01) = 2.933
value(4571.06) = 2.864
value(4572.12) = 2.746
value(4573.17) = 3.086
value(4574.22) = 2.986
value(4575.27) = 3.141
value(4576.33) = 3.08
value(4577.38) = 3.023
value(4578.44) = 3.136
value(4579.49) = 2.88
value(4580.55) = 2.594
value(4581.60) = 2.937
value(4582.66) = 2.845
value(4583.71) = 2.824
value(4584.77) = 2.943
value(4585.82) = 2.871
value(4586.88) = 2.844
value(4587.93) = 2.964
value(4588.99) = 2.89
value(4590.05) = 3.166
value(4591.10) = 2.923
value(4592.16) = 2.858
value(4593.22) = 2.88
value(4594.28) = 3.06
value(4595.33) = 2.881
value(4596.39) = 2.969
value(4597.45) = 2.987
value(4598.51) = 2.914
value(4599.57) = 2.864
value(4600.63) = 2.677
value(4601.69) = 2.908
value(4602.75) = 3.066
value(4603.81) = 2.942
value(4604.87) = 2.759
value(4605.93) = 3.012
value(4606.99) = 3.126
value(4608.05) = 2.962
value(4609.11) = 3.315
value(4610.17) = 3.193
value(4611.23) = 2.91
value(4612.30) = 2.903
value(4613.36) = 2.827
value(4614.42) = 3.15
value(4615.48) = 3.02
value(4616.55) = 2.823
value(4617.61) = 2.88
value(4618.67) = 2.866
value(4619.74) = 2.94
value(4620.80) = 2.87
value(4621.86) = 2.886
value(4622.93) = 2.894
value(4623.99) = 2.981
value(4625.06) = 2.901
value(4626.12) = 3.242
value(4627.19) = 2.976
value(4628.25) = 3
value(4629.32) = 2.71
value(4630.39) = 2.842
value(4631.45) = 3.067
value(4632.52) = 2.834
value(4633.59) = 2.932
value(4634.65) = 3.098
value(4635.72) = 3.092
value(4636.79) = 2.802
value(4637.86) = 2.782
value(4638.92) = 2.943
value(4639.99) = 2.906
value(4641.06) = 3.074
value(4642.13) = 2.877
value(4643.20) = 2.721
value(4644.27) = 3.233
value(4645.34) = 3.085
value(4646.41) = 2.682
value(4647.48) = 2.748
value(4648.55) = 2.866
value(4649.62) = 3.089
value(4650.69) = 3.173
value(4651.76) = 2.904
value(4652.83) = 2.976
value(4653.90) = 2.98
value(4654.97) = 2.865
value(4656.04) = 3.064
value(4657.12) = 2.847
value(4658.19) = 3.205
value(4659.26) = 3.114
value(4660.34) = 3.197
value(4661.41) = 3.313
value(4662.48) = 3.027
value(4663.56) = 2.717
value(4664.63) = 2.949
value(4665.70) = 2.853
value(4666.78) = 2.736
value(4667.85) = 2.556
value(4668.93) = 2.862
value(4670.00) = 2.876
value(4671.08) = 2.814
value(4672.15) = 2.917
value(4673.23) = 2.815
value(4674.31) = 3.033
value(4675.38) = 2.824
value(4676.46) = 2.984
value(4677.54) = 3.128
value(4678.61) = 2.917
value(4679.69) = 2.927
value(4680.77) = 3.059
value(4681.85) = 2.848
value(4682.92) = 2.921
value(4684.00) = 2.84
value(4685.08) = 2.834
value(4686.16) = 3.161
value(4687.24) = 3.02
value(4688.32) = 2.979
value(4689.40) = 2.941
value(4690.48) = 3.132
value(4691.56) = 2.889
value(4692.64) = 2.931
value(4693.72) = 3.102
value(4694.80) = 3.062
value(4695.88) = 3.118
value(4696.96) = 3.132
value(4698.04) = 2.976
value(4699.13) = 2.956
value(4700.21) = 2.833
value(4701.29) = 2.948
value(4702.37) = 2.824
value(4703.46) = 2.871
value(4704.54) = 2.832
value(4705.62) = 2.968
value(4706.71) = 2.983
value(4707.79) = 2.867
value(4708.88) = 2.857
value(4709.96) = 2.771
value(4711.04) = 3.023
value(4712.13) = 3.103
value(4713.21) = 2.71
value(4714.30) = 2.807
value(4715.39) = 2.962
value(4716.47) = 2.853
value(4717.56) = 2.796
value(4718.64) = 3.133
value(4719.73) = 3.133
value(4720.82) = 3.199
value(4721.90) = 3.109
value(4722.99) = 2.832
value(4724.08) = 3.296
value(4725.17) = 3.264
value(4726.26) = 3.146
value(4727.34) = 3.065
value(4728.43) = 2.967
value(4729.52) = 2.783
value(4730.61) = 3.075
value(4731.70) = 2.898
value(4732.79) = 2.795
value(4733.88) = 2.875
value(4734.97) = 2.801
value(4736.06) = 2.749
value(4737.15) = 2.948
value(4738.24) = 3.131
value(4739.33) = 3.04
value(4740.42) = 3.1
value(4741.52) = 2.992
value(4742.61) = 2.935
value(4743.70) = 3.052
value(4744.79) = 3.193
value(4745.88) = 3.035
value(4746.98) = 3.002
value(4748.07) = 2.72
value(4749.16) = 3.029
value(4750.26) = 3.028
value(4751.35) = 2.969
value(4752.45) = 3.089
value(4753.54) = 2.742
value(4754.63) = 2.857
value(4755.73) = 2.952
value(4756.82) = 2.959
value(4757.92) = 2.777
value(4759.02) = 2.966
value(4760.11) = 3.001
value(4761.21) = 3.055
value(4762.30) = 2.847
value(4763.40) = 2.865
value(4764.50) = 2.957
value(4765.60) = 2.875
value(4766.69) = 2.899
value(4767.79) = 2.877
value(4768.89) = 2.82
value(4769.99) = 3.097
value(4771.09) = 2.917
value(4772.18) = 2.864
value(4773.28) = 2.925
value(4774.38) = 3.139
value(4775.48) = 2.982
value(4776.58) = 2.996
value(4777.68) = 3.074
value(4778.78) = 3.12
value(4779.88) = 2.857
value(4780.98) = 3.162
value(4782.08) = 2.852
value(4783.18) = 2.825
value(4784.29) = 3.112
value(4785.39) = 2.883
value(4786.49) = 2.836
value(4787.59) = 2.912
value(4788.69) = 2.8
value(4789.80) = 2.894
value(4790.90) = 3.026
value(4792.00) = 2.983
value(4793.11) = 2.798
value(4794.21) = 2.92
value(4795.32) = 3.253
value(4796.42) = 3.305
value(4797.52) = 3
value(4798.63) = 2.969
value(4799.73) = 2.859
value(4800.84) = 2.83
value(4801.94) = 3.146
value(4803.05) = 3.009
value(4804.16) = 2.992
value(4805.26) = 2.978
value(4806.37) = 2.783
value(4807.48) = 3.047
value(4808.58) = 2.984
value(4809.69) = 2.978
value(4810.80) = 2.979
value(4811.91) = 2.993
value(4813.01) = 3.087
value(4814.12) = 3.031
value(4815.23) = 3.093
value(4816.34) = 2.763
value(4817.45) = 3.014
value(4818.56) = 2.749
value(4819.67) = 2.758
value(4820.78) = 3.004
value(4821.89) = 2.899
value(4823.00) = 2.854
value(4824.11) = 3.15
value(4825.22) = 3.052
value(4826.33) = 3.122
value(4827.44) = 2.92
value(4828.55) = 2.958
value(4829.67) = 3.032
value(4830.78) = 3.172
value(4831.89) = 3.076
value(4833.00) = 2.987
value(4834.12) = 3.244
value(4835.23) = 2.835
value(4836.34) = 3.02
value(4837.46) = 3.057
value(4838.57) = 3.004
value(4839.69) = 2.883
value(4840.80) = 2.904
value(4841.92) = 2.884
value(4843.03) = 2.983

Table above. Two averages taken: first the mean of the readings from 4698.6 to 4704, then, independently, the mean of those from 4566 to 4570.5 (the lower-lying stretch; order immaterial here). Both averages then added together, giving 6.02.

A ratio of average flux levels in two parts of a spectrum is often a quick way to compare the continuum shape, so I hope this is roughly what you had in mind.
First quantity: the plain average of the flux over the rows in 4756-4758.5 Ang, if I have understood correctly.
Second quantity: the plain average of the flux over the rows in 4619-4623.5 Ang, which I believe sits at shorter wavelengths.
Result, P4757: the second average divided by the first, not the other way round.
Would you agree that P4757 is 1.01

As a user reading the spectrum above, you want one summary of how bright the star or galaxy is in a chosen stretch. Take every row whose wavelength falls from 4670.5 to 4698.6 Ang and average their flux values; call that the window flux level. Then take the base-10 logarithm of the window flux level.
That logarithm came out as 0.473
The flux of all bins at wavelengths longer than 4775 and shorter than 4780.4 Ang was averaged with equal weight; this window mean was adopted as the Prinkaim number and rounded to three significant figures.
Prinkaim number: 3.01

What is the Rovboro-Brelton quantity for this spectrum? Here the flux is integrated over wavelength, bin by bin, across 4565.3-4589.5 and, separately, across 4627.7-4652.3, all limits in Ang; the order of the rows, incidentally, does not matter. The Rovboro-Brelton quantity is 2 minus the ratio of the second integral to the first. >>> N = 1.00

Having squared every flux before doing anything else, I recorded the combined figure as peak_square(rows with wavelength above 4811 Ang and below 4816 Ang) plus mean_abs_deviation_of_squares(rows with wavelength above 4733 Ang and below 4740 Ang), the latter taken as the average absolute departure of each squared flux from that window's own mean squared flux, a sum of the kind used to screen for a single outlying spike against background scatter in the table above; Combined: 10.2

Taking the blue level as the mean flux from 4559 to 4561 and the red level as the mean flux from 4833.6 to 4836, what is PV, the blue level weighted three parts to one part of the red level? 2.99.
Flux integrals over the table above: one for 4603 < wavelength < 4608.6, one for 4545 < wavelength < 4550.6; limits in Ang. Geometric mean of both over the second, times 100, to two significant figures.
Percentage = 99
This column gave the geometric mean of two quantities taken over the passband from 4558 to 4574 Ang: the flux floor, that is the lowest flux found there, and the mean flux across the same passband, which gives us 2.87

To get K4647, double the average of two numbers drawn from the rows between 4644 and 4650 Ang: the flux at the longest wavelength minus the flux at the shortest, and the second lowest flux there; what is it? 2.60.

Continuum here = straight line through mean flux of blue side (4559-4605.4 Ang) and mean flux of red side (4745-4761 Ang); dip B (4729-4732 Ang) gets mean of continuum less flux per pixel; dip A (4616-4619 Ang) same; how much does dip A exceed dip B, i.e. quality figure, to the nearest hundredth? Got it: 0.07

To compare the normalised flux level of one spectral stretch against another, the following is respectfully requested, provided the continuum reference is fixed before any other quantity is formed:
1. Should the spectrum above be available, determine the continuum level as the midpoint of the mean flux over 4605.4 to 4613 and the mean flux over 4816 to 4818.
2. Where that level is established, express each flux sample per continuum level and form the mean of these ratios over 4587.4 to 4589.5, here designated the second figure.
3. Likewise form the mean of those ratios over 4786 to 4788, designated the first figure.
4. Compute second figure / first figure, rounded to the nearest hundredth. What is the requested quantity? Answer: 1.02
